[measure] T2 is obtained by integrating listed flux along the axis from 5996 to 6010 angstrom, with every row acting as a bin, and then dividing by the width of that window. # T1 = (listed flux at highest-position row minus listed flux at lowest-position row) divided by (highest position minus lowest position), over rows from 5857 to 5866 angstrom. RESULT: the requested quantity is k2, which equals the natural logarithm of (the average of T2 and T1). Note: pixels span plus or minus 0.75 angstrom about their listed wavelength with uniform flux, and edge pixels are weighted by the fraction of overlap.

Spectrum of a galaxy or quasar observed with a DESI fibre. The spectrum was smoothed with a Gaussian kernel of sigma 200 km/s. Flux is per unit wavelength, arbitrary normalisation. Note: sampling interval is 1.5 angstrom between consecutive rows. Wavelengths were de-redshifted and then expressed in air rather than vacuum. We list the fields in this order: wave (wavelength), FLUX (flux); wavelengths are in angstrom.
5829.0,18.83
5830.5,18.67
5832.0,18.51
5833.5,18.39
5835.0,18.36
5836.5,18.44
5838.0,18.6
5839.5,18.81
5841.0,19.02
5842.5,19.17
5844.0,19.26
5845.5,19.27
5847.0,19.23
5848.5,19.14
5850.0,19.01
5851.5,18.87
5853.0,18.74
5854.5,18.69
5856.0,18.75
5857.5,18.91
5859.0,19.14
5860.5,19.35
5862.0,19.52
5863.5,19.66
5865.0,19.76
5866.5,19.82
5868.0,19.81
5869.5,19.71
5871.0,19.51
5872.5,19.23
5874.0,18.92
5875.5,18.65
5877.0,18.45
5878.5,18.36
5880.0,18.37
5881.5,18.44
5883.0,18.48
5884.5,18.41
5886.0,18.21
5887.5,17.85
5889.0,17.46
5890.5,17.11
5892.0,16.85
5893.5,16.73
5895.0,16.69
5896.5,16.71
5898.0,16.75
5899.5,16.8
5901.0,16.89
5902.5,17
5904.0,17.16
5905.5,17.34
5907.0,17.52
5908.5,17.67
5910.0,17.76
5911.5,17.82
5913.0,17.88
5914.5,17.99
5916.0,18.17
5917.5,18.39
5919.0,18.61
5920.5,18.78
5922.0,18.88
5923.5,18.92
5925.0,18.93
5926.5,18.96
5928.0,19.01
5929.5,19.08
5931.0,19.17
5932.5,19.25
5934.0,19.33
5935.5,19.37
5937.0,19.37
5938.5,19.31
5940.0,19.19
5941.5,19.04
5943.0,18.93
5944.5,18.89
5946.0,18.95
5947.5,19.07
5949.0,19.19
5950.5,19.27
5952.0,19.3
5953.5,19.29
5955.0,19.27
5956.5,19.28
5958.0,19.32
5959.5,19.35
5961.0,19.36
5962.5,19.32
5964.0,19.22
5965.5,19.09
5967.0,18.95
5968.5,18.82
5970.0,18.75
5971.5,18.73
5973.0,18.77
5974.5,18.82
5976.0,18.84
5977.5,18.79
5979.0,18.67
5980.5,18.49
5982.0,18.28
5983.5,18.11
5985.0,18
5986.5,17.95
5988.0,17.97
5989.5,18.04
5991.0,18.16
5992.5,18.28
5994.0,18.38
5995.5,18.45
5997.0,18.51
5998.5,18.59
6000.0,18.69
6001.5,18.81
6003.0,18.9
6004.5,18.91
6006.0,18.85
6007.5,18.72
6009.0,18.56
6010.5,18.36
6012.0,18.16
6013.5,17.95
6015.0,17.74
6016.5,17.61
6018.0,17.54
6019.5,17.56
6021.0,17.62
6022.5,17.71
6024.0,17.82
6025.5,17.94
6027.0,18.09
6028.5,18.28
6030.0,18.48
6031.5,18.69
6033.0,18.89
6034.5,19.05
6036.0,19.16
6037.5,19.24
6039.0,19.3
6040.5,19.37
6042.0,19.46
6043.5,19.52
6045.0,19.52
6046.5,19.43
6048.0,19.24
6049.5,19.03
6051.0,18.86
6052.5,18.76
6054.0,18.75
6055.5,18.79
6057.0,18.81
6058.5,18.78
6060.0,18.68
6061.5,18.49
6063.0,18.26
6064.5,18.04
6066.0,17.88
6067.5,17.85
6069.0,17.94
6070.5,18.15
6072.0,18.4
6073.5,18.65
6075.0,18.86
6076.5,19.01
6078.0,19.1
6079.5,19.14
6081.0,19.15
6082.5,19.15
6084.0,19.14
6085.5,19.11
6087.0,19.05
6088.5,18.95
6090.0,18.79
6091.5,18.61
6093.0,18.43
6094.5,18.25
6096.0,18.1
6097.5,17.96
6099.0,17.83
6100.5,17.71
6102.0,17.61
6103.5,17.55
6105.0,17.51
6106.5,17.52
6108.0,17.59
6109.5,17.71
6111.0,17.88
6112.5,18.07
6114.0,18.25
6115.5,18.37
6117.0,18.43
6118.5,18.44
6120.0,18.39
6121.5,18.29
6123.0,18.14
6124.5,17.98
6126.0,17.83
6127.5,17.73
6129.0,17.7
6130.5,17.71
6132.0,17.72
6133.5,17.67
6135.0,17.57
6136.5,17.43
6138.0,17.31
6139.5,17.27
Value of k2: 2.24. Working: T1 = 0.113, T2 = 18.7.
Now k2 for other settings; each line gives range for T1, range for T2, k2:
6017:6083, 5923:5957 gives 2.26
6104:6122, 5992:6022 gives 2.22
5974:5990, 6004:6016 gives 2.22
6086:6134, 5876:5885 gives 2.22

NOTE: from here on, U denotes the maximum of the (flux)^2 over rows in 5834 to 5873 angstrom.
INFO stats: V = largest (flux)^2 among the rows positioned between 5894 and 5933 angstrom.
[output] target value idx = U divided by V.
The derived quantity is 1.06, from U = 393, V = 371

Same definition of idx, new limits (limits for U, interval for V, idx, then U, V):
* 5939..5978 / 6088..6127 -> 1.04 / 375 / 359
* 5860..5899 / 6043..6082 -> 1.03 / 393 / 381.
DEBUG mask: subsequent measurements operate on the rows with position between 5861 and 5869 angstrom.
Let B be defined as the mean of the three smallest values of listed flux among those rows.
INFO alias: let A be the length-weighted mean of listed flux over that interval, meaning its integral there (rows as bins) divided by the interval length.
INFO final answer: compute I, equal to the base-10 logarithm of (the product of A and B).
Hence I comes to 2.59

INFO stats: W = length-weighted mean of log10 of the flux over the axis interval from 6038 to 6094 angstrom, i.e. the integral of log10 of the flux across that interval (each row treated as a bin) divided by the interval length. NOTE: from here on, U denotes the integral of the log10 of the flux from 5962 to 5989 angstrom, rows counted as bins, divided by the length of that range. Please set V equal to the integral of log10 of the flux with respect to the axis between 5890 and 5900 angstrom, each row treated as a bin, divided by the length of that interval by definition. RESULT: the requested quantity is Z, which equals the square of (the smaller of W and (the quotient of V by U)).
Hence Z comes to 0.93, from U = 1.27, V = 1.23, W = 1.27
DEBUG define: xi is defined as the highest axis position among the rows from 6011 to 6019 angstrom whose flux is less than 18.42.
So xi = 6018.0 angstrom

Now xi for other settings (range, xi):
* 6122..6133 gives 6132.0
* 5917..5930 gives 5917.5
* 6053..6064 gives 6063.0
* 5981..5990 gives 5989.5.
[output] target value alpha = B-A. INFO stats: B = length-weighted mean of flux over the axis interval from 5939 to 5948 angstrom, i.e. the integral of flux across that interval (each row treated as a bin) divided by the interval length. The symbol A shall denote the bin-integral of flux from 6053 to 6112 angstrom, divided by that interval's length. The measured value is 0.6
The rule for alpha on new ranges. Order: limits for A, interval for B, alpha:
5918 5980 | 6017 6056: -0.4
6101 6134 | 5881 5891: 0.1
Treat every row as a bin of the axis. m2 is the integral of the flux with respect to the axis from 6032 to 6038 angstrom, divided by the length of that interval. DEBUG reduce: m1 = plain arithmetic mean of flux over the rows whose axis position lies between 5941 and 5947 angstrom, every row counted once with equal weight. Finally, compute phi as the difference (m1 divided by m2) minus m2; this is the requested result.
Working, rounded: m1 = 19.0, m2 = 19.1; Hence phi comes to -18.1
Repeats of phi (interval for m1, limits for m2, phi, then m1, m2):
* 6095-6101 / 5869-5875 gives -18.4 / 17.9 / 19.3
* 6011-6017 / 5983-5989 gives -17.0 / 17.9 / 18.0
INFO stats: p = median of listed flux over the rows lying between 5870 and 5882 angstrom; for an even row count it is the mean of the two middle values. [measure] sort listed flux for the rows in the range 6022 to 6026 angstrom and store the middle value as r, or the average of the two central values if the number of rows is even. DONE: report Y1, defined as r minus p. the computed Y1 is -0.73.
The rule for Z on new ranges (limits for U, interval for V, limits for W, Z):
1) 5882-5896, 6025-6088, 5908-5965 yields 1.05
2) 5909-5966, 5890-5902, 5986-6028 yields 0.92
